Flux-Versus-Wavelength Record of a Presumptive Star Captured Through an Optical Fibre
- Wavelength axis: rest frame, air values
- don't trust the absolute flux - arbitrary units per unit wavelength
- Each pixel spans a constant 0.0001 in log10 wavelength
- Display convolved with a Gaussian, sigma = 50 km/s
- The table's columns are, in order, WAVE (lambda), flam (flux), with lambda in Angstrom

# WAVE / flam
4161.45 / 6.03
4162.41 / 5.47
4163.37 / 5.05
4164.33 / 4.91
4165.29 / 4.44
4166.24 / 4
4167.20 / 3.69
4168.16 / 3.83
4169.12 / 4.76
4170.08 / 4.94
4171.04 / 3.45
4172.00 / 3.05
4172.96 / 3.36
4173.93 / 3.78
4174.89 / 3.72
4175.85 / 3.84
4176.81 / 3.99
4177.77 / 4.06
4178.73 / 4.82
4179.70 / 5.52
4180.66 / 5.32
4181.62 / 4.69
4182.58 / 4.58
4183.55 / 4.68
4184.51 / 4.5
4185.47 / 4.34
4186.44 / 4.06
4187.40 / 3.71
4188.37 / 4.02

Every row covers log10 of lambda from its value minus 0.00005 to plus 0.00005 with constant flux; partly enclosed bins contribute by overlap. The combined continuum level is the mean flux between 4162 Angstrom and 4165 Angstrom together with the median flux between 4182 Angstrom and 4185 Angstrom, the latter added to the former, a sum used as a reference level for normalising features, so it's 9.7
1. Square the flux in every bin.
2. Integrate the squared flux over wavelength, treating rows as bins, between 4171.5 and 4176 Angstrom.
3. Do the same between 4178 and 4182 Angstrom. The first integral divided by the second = 0.6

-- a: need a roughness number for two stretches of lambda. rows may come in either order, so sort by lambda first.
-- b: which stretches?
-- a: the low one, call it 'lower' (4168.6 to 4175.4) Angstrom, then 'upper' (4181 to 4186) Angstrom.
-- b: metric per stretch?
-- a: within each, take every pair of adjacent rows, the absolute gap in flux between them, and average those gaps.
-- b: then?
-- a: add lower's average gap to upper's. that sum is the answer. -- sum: 0.61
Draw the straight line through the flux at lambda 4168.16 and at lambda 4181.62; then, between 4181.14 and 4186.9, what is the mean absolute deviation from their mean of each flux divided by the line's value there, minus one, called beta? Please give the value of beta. 0.054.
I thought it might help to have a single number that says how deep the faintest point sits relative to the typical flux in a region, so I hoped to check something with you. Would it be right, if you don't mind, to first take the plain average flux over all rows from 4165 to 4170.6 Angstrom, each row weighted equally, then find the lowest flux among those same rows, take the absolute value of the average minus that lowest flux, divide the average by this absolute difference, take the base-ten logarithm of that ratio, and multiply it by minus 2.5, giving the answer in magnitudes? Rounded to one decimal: -2.2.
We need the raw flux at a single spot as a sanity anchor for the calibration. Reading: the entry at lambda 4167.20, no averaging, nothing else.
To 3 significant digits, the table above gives 3.69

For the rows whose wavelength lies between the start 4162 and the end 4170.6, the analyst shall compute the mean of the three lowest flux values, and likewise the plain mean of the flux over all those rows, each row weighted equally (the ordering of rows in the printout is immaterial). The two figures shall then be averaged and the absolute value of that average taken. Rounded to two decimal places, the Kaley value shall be 4.20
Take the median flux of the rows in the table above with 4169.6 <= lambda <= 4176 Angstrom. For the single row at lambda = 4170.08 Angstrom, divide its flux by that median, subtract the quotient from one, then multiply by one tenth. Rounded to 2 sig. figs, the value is -0.033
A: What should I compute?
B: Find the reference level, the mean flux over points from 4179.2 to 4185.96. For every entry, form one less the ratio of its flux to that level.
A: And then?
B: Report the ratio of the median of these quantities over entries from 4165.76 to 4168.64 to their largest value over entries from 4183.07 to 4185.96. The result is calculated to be 2.1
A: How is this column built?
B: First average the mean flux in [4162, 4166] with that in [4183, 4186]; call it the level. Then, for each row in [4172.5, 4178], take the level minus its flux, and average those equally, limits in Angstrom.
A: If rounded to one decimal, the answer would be 0.9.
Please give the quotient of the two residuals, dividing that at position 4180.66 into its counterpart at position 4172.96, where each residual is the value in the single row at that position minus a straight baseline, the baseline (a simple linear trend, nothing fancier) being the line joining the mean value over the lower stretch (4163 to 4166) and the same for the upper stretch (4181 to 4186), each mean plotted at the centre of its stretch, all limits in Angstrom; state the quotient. -1.8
